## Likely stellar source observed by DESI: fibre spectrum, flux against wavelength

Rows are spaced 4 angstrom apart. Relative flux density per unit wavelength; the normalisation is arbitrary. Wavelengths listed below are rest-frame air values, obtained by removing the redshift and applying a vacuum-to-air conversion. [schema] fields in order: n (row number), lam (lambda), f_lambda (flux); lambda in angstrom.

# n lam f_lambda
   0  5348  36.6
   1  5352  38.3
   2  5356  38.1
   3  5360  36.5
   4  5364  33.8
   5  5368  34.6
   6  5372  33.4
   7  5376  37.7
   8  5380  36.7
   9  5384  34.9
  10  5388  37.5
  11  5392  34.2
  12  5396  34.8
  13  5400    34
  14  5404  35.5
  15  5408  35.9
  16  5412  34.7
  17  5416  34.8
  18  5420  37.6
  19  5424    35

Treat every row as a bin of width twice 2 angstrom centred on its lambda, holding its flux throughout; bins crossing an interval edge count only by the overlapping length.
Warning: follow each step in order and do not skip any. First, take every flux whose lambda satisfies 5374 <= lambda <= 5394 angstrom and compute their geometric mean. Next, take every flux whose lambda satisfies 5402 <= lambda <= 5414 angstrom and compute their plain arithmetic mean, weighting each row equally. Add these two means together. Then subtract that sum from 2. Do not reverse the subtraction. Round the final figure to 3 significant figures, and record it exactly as -69.5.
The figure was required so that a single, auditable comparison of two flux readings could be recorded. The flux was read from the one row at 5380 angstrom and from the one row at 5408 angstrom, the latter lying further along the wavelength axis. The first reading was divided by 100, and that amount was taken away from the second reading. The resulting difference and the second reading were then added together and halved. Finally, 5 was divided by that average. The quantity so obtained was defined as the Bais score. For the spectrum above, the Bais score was 0.140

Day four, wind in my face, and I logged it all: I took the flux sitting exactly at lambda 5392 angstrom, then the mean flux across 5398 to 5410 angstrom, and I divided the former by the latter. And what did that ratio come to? 0.97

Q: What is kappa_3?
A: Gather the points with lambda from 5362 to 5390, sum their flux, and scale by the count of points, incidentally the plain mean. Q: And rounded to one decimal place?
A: 35.5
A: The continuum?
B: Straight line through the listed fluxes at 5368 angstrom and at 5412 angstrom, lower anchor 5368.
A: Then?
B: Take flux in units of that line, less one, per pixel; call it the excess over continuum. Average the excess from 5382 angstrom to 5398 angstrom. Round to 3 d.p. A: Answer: 0.020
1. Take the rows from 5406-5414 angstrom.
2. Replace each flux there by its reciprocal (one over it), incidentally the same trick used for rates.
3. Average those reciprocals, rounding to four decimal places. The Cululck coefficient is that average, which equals 0.0283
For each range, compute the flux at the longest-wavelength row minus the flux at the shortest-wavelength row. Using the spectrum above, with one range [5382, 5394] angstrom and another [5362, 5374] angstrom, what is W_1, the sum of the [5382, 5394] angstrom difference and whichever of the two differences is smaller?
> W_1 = -1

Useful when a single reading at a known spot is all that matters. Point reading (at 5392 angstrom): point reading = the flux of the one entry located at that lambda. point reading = 34.2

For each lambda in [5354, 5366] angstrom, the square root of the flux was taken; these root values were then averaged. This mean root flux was 6.01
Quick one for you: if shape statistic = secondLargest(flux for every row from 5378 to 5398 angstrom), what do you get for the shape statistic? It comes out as 36.7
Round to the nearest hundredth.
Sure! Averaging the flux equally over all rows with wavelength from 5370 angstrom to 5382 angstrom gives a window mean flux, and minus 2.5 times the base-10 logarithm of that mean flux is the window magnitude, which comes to -3.89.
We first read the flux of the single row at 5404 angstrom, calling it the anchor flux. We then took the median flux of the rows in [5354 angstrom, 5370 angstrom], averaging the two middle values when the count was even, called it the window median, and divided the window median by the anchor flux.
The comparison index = 1.00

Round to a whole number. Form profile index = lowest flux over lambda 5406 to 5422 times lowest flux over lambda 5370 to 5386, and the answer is 1159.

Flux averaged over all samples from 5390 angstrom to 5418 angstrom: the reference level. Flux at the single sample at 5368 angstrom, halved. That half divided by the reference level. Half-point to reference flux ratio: 0.50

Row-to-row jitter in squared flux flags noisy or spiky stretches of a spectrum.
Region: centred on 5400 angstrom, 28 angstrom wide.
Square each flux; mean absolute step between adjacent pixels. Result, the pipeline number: 92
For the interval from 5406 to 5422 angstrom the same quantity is 98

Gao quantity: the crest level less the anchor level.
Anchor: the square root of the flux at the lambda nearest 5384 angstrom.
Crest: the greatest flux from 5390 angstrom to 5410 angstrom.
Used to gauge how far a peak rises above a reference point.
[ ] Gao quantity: 30.0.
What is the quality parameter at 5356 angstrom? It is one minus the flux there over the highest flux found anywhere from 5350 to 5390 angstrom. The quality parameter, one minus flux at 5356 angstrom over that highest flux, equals 0.01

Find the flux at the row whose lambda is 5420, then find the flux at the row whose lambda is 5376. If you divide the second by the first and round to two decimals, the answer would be 1.00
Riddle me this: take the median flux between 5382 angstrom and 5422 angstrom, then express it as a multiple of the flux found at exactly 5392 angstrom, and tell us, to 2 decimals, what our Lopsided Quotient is 1.02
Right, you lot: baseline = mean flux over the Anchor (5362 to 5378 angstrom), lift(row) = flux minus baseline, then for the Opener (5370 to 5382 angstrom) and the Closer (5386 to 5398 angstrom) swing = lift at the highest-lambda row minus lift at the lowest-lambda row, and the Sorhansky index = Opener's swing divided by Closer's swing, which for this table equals -1.2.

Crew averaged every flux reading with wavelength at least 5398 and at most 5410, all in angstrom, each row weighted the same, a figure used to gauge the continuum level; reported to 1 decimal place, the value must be 35.1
